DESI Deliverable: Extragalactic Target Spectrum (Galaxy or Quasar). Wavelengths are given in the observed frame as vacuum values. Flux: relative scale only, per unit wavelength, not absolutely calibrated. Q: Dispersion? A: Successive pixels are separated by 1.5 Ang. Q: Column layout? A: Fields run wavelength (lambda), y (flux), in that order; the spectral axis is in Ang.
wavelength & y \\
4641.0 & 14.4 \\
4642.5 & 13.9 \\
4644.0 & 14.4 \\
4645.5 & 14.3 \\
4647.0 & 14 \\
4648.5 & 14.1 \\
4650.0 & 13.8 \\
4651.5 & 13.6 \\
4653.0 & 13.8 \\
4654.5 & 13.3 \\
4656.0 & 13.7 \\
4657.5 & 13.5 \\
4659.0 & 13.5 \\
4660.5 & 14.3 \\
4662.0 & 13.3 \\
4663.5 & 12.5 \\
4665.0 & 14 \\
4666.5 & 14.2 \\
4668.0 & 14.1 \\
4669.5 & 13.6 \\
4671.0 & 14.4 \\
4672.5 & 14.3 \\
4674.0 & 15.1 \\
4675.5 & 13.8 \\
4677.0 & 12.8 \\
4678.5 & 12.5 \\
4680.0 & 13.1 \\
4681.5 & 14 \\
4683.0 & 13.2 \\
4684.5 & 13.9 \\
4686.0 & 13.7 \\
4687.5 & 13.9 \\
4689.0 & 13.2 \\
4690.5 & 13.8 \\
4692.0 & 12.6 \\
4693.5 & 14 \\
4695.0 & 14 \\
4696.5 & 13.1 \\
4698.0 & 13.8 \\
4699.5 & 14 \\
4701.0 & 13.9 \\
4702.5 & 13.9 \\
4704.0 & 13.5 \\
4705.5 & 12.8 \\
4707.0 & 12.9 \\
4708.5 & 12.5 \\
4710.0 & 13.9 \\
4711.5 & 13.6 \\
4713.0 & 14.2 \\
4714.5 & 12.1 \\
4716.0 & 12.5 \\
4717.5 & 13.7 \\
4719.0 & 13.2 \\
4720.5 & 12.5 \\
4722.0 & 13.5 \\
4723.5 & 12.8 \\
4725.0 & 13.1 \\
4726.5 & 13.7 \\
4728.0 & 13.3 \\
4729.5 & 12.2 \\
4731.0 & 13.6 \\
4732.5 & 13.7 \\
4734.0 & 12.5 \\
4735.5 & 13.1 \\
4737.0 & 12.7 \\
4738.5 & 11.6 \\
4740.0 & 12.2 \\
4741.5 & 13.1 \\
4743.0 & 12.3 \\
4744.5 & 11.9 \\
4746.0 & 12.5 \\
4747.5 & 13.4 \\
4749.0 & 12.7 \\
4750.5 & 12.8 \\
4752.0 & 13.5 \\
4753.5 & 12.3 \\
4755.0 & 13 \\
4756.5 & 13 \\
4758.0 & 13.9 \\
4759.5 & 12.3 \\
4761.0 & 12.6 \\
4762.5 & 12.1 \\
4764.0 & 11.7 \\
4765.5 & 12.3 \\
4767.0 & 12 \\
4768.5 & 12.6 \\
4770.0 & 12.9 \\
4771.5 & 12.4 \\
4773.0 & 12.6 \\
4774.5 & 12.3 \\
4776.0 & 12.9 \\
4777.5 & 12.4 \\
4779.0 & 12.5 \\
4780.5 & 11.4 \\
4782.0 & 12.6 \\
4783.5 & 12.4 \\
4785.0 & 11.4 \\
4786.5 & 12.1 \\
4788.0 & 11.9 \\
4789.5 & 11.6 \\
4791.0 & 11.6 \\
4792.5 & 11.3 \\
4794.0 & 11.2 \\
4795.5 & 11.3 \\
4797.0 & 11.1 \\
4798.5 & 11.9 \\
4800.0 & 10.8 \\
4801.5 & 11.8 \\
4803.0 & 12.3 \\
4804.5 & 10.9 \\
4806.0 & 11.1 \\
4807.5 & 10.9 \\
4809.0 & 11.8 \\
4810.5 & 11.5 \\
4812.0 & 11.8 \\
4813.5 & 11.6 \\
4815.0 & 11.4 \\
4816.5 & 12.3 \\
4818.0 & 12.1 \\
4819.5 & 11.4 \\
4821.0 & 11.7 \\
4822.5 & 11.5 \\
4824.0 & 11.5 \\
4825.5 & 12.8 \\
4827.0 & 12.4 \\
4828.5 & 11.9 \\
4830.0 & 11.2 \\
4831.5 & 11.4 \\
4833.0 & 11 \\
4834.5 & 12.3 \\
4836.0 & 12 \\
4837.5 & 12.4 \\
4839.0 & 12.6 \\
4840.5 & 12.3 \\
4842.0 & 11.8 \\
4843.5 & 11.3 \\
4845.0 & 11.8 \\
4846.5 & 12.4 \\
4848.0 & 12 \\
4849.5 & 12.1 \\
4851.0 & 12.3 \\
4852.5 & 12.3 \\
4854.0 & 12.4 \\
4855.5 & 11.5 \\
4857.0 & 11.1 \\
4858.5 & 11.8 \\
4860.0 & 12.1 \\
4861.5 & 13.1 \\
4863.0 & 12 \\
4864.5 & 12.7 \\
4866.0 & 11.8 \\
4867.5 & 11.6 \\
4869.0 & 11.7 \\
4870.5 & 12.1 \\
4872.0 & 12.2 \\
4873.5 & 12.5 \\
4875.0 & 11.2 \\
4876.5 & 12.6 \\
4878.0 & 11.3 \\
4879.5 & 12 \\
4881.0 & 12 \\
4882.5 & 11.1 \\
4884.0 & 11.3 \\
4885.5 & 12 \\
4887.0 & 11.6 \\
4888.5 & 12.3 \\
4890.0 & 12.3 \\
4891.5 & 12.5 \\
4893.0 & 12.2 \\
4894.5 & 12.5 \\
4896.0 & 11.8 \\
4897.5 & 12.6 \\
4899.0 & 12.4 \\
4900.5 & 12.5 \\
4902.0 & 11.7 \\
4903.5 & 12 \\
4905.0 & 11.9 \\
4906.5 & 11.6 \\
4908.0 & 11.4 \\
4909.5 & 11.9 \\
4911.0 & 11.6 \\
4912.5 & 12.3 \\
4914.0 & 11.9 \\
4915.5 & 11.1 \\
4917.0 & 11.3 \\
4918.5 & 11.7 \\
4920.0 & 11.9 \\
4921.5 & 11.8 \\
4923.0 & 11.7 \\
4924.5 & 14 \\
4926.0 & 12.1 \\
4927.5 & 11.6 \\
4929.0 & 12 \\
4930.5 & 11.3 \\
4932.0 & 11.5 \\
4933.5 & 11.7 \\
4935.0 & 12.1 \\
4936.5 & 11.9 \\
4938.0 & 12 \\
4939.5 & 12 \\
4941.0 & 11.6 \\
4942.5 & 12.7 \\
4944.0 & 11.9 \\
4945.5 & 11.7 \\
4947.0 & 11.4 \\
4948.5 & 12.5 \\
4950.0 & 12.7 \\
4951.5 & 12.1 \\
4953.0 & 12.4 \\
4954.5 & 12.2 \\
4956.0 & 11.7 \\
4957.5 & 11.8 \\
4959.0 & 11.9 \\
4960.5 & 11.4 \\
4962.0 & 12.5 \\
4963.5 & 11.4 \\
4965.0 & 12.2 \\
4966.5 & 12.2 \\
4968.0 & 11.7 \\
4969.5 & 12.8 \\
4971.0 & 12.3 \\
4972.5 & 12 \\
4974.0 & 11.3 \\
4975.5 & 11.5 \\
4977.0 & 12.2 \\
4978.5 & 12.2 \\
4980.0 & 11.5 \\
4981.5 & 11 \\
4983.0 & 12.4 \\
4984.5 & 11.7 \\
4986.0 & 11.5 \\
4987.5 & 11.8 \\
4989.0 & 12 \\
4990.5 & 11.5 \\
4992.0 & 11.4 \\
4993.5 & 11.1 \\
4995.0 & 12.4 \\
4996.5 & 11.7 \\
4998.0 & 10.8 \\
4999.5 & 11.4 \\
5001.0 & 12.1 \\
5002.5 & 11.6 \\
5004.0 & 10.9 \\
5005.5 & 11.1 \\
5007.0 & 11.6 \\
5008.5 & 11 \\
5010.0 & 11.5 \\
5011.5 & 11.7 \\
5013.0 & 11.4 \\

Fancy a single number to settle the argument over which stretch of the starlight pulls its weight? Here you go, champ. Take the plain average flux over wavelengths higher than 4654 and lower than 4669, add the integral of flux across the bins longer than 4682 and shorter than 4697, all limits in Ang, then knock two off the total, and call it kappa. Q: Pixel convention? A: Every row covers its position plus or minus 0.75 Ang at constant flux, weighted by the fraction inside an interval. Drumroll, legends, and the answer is 215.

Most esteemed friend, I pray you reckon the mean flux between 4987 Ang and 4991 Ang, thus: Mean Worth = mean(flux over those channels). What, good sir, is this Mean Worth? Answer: 11.8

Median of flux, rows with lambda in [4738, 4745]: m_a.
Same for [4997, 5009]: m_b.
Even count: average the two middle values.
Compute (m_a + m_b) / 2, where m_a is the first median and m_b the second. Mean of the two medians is 11.7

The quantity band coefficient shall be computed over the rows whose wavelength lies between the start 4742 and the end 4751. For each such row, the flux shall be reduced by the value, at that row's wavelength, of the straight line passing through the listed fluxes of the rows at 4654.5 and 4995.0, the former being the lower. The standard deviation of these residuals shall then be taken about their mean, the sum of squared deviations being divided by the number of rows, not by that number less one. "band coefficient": 0.47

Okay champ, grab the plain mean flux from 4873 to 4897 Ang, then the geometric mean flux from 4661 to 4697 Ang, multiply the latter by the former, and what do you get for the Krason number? 163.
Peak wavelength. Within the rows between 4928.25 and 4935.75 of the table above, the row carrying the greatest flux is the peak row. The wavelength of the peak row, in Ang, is 4935.0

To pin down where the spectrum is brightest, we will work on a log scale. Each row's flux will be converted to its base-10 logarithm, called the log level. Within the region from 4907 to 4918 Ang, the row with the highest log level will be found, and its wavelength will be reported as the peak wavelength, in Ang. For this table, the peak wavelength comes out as 4912.5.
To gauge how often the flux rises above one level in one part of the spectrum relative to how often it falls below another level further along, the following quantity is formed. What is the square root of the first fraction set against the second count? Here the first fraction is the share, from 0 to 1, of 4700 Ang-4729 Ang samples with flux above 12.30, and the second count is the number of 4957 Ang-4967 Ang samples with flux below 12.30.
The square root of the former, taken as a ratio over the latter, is 0.16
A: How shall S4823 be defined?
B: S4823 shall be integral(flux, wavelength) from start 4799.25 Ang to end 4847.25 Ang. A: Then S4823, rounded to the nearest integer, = 564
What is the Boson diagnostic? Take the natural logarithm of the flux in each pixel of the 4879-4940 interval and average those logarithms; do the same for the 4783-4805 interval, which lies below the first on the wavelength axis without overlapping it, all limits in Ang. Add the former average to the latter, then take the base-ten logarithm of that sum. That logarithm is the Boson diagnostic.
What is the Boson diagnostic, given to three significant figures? 0.692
